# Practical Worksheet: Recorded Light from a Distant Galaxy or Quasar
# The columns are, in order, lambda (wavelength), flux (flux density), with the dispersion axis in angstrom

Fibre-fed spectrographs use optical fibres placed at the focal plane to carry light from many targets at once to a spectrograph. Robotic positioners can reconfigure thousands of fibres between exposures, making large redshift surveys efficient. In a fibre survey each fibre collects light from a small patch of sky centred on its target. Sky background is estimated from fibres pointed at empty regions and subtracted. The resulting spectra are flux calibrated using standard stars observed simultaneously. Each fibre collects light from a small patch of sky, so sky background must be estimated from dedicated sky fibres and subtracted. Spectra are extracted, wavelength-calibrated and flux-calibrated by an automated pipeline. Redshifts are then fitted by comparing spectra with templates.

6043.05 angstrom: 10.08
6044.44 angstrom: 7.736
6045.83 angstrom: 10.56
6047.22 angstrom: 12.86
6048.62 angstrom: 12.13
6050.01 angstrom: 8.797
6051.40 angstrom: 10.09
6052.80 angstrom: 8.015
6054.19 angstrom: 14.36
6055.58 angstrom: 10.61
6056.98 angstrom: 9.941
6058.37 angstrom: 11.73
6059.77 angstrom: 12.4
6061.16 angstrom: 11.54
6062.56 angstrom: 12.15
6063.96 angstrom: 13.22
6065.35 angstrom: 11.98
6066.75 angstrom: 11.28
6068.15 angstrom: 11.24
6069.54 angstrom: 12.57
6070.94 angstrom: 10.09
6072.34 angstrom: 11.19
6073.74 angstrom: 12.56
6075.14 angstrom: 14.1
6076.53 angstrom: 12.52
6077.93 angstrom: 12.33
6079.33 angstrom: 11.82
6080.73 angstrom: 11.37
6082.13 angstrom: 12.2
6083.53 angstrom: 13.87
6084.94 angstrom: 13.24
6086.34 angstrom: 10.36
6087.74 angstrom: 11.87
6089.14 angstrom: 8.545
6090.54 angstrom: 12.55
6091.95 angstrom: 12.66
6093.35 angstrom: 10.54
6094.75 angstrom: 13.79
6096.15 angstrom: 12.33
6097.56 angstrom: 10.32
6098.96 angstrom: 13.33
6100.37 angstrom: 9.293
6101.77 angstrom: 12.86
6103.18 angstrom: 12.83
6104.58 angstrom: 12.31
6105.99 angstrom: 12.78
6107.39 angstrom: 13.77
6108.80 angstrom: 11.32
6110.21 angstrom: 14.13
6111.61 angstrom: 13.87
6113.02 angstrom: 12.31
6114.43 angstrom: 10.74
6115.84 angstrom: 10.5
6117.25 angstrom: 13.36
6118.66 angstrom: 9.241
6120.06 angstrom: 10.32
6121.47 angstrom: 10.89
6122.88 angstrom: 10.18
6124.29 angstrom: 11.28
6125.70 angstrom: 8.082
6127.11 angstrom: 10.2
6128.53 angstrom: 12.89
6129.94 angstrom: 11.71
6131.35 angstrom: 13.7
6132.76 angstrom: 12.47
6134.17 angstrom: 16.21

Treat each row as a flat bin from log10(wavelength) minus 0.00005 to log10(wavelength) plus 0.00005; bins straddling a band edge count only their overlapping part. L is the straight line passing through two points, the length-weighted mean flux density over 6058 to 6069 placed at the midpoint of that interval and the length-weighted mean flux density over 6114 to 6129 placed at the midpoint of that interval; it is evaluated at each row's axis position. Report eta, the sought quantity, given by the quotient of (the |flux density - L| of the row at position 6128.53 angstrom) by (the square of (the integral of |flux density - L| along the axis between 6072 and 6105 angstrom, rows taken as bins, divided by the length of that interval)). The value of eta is 1.37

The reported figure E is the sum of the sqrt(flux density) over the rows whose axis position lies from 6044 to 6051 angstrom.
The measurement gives 16.1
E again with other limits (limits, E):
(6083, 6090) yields 17.0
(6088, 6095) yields 17.0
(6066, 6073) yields 16.8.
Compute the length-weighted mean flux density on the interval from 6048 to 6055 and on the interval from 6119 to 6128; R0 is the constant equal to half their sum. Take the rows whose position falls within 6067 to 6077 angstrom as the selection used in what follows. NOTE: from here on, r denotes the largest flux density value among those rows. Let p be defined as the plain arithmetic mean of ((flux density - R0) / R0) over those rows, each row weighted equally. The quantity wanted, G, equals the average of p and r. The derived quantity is 7.13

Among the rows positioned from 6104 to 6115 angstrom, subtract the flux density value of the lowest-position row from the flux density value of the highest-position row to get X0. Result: -1.6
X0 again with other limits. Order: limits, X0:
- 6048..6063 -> 0.0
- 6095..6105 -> 0.0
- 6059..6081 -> -1.0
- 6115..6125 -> 0.8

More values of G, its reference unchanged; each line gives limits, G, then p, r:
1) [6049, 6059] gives 7.18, 0.008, 14.36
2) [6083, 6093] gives 7.00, 0.139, 13.87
